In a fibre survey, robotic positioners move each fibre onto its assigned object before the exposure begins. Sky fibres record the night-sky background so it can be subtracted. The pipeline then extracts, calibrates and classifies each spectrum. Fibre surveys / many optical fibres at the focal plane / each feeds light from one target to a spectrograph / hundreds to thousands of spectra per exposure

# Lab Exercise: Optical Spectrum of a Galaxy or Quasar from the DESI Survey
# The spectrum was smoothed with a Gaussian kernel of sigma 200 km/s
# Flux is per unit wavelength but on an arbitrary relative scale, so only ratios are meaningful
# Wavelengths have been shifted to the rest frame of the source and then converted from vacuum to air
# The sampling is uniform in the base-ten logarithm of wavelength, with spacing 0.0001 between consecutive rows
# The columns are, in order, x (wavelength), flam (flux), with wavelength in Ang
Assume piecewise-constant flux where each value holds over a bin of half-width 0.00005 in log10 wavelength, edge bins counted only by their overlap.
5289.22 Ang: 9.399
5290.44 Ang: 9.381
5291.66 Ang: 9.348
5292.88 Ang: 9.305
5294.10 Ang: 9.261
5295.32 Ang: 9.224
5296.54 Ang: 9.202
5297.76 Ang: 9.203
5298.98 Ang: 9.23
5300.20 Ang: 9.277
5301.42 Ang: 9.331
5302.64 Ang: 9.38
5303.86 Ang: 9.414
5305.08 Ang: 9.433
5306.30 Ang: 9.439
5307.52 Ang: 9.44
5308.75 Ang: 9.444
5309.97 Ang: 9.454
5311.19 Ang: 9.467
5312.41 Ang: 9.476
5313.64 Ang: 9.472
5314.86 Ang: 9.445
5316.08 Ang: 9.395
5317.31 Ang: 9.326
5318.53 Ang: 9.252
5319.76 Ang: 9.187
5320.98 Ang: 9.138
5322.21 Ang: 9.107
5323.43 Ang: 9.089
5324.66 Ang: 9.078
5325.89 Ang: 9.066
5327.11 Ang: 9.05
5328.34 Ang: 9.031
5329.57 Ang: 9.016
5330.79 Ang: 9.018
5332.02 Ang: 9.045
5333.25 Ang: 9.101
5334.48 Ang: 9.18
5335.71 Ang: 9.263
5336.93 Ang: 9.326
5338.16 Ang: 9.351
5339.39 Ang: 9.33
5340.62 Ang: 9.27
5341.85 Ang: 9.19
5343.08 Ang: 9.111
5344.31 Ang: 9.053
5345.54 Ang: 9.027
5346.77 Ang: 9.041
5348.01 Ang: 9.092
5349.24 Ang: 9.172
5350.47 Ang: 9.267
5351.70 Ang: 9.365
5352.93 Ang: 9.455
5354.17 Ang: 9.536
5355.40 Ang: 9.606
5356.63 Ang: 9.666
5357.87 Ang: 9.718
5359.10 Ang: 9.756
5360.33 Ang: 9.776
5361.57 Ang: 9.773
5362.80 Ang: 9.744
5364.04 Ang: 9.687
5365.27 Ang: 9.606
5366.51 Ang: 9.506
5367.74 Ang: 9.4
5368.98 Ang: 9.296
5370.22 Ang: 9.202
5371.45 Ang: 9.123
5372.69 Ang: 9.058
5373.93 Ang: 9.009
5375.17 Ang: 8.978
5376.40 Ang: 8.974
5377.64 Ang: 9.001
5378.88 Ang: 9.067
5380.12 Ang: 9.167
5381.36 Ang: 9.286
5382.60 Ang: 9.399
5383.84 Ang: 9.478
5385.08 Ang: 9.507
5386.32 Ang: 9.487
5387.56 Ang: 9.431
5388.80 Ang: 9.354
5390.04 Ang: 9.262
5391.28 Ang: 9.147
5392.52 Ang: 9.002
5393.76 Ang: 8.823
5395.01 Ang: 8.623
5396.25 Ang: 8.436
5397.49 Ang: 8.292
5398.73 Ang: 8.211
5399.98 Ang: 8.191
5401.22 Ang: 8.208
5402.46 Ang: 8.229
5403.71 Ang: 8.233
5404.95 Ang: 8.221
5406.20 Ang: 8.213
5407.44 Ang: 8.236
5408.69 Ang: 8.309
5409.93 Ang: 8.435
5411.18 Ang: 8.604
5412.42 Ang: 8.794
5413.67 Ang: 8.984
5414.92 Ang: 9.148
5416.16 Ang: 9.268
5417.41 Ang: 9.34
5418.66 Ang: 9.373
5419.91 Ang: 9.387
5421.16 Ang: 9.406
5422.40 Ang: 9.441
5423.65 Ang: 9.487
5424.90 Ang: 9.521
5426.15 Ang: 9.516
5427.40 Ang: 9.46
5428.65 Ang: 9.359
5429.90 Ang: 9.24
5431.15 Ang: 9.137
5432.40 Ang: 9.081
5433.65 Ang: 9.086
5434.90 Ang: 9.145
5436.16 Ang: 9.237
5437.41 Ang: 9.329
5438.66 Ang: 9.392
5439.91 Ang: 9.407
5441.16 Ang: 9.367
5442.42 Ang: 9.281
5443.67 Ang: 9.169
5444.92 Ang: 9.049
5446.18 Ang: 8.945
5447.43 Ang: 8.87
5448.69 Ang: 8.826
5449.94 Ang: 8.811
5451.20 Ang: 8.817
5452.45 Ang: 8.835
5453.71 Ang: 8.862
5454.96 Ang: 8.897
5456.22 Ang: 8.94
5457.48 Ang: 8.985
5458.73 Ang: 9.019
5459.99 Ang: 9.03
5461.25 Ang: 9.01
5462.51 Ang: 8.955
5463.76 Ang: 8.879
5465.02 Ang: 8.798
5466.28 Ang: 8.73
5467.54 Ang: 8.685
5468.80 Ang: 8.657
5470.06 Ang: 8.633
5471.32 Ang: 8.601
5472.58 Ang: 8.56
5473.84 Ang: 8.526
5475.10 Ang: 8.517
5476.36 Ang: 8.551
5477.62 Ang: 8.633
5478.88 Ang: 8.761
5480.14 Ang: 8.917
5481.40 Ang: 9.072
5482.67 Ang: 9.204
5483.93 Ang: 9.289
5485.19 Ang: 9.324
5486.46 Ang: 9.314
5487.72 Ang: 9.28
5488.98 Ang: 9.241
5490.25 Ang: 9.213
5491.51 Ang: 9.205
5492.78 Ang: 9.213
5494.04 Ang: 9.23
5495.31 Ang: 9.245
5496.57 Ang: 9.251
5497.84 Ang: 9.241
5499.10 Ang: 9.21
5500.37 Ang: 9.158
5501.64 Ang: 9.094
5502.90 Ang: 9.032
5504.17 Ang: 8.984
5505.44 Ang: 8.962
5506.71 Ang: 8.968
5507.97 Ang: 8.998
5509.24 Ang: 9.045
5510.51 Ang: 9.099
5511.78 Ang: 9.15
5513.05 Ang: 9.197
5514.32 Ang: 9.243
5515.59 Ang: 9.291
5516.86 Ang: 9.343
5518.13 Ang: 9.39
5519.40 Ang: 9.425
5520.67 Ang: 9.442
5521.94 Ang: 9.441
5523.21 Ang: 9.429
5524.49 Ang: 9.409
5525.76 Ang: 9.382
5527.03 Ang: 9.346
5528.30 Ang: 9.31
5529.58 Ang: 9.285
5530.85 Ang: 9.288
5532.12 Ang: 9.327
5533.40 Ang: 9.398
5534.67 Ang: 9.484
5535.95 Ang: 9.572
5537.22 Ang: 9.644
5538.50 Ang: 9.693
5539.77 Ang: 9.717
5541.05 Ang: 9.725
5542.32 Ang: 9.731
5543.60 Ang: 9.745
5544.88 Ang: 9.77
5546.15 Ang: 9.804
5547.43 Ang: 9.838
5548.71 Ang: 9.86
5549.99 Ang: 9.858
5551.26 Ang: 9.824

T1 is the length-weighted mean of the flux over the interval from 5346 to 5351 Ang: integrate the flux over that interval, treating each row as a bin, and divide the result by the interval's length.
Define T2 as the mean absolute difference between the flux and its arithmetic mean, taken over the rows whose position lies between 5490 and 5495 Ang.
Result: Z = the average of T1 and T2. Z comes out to 4.57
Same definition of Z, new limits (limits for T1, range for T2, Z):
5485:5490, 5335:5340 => 4.65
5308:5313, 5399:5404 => 4.74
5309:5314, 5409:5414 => 4.83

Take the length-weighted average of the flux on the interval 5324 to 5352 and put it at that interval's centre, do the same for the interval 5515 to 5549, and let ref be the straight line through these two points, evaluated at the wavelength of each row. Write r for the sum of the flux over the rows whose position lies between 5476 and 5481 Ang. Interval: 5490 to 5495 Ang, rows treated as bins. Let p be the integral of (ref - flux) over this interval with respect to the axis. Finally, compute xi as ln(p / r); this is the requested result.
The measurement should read -3.4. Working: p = 1.1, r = 34.9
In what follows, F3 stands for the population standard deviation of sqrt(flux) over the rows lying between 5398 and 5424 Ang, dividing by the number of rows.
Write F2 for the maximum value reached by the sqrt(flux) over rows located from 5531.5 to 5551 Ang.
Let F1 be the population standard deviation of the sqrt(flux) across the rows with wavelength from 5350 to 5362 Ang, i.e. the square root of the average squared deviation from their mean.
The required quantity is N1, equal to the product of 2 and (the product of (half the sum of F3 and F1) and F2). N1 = 0.36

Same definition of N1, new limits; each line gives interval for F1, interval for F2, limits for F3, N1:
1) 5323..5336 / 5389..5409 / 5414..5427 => 0.09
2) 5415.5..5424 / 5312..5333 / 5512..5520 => 0.07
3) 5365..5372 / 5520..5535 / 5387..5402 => 0.32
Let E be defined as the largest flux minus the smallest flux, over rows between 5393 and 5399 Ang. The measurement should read 0.61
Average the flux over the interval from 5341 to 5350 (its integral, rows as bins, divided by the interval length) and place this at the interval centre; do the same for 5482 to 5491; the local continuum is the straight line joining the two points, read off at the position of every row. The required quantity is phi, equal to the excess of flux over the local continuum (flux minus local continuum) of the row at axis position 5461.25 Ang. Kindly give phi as -0.22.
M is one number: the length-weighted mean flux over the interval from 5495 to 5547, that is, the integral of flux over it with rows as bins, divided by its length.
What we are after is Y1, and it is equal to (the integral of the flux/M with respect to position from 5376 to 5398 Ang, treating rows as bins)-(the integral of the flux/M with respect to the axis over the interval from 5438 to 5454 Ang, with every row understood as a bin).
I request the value 6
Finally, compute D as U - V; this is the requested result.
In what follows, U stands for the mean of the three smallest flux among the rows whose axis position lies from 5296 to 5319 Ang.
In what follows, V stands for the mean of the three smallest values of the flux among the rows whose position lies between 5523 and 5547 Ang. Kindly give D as -0.1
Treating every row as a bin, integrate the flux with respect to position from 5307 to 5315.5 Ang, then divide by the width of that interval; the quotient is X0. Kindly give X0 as 9.46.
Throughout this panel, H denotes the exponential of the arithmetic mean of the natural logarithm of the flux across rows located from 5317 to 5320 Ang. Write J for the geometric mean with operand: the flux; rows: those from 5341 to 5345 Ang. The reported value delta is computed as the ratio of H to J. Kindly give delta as 1.02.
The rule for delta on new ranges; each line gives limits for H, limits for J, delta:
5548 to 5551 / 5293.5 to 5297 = 1.07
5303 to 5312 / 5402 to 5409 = 1.15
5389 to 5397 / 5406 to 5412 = 1.06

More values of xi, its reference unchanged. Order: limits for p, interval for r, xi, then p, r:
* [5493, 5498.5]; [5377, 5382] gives -3.5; 1.2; 36.5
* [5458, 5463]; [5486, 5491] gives -3.0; 1.9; 37.0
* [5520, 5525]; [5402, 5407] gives -4.5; 0.3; 32.9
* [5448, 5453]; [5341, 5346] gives -2.6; 2.7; 36.4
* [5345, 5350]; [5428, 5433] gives -4.6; 0.4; 36.8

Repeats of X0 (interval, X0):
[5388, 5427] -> 8.84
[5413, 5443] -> 9.31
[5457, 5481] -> 8.76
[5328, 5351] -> 9.15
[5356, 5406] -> 9.10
